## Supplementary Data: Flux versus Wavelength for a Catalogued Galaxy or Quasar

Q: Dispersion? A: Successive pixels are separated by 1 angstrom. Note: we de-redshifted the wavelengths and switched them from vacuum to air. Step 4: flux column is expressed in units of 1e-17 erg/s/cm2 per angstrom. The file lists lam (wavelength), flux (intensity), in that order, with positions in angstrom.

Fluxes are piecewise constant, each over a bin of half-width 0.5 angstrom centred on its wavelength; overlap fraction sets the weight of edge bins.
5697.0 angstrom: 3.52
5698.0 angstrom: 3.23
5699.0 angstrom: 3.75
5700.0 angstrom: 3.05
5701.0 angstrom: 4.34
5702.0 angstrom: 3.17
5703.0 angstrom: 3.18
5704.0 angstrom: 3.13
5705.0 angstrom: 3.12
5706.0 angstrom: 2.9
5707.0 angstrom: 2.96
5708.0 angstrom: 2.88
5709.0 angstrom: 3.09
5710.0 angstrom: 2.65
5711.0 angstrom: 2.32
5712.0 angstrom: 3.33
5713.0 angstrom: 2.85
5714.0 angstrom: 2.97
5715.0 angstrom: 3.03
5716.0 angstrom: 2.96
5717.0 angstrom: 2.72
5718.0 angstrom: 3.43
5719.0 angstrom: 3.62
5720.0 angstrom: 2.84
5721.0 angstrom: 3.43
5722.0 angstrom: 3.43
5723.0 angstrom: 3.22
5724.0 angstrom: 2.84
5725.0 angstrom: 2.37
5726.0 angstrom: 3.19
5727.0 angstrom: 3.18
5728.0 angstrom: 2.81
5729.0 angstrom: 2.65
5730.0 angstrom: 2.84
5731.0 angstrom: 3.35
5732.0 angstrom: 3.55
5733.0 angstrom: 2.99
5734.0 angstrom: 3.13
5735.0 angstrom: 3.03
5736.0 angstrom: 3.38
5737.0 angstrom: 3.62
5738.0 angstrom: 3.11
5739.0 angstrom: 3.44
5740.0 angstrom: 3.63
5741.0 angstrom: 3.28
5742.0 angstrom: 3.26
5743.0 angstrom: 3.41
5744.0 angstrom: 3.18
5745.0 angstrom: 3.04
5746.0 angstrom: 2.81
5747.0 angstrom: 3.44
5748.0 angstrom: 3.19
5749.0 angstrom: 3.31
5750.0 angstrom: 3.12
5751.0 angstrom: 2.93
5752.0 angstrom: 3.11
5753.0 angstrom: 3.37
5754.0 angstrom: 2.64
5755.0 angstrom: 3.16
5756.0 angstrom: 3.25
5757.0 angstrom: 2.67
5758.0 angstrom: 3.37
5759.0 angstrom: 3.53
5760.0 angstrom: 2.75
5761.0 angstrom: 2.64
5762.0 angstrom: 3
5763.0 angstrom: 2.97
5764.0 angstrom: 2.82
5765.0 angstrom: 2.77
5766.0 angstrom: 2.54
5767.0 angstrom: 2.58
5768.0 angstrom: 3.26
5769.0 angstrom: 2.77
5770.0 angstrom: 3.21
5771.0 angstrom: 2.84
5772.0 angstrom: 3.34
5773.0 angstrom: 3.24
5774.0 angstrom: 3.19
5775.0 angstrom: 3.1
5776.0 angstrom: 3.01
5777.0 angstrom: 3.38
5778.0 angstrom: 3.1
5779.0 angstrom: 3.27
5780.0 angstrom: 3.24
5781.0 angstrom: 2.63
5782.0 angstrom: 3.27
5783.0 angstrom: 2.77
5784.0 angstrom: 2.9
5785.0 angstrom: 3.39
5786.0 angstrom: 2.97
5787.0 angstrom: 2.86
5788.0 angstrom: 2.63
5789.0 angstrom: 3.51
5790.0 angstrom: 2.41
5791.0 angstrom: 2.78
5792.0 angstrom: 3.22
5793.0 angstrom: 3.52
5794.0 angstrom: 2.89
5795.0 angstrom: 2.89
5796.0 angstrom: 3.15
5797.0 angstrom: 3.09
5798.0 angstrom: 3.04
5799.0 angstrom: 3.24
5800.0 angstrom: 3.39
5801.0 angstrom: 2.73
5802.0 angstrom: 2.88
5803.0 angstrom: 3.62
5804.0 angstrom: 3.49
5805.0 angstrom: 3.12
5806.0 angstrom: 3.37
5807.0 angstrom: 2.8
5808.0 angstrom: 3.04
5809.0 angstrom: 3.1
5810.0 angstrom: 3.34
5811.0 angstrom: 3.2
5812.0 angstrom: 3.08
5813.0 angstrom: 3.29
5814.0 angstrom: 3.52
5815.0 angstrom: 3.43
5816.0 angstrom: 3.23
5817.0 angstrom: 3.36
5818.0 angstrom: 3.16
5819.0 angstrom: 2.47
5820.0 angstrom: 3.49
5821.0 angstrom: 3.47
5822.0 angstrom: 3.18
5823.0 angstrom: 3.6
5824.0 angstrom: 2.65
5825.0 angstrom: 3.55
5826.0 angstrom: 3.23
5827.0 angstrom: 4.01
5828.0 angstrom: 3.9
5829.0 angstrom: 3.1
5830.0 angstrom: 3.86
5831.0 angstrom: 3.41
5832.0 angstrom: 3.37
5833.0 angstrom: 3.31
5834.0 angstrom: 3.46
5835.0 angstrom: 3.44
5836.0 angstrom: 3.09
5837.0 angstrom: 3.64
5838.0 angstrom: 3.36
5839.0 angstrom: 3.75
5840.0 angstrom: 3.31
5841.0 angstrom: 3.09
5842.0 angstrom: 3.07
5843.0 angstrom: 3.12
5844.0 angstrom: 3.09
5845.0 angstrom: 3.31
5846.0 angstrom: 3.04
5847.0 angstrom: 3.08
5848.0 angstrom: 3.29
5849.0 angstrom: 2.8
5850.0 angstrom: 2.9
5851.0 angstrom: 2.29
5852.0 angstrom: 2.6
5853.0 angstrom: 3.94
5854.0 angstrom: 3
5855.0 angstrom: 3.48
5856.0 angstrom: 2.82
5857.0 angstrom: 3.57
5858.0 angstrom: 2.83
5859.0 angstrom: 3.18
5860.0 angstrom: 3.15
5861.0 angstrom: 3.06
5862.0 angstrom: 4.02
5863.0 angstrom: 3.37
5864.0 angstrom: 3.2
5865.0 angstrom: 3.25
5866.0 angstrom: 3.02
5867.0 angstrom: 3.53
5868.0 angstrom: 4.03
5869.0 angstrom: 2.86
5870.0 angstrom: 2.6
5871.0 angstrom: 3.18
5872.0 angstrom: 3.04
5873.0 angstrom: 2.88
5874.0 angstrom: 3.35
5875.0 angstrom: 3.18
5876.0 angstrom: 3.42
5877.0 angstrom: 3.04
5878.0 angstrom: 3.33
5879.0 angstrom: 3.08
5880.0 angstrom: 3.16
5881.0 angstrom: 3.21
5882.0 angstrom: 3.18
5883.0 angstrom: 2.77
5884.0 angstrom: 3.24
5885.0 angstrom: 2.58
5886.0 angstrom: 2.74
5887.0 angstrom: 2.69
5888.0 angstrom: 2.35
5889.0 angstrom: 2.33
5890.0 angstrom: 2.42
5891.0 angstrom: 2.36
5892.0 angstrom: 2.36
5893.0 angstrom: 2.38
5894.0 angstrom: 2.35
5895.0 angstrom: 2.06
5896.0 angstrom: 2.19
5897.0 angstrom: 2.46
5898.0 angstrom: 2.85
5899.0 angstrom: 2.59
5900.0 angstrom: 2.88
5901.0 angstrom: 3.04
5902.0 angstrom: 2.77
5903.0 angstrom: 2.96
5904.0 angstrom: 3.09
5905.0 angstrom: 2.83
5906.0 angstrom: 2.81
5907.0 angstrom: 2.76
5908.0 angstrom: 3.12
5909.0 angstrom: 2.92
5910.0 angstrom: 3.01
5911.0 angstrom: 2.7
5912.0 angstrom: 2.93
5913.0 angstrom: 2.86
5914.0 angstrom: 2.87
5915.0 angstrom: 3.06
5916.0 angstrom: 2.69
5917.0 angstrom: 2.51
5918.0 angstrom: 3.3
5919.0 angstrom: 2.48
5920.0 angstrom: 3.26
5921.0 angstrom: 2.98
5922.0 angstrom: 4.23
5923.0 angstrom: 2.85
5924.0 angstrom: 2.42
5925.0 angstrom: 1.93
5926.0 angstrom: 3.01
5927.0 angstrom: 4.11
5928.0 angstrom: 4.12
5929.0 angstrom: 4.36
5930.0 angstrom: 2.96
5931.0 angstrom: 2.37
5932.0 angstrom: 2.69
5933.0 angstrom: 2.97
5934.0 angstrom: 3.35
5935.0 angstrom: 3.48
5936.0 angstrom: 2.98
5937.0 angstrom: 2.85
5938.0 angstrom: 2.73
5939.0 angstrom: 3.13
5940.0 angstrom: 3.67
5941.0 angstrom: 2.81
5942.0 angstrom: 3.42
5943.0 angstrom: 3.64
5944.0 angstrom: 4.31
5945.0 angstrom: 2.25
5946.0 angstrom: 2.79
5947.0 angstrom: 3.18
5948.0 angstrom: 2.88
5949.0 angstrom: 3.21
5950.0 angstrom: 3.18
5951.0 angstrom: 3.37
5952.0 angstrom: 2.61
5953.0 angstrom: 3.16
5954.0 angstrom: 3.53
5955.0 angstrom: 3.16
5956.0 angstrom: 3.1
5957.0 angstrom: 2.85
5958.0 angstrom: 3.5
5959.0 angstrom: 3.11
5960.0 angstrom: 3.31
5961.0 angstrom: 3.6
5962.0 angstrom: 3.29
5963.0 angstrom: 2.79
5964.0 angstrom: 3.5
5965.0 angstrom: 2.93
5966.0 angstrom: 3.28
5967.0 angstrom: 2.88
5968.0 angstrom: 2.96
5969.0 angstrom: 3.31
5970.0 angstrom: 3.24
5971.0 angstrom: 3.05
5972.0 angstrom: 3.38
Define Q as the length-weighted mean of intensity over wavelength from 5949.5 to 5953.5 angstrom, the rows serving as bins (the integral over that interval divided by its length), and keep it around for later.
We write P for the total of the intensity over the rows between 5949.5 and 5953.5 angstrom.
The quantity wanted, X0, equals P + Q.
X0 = 15.4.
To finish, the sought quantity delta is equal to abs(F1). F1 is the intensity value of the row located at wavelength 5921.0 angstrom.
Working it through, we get 2.98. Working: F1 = 2.98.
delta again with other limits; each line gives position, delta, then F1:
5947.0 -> 3.18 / 3.18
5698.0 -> 3.23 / 3.23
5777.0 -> 3.38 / 3.38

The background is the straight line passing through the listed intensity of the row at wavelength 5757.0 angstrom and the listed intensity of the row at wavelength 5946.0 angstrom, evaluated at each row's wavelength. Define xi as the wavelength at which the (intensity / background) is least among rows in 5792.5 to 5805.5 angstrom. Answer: 5801.0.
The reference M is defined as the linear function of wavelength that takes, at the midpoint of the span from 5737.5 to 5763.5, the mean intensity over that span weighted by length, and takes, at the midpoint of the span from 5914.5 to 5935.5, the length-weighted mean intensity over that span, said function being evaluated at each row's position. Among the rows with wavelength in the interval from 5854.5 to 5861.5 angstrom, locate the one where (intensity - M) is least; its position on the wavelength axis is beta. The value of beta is 5856.0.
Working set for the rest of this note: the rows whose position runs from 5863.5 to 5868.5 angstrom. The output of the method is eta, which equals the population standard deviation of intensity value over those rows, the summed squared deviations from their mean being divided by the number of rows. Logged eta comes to 0.35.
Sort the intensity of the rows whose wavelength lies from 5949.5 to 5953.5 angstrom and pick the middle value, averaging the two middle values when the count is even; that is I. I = 3.17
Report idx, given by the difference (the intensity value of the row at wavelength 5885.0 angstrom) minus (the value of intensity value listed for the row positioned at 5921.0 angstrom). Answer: -0.4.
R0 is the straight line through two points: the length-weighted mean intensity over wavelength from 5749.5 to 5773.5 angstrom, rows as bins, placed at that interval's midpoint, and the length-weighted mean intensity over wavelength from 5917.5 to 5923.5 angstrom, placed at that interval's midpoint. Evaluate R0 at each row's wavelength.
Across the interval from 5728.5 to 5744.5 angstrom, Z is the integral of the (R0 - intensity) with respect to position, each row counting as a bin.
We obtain -4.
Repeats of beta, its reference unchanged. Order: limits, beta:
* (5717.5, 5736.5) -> 5725.0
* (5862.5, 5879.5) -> 5870.0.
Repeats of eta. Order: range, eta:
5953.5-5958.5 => 0.26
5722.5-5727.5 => 0.33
